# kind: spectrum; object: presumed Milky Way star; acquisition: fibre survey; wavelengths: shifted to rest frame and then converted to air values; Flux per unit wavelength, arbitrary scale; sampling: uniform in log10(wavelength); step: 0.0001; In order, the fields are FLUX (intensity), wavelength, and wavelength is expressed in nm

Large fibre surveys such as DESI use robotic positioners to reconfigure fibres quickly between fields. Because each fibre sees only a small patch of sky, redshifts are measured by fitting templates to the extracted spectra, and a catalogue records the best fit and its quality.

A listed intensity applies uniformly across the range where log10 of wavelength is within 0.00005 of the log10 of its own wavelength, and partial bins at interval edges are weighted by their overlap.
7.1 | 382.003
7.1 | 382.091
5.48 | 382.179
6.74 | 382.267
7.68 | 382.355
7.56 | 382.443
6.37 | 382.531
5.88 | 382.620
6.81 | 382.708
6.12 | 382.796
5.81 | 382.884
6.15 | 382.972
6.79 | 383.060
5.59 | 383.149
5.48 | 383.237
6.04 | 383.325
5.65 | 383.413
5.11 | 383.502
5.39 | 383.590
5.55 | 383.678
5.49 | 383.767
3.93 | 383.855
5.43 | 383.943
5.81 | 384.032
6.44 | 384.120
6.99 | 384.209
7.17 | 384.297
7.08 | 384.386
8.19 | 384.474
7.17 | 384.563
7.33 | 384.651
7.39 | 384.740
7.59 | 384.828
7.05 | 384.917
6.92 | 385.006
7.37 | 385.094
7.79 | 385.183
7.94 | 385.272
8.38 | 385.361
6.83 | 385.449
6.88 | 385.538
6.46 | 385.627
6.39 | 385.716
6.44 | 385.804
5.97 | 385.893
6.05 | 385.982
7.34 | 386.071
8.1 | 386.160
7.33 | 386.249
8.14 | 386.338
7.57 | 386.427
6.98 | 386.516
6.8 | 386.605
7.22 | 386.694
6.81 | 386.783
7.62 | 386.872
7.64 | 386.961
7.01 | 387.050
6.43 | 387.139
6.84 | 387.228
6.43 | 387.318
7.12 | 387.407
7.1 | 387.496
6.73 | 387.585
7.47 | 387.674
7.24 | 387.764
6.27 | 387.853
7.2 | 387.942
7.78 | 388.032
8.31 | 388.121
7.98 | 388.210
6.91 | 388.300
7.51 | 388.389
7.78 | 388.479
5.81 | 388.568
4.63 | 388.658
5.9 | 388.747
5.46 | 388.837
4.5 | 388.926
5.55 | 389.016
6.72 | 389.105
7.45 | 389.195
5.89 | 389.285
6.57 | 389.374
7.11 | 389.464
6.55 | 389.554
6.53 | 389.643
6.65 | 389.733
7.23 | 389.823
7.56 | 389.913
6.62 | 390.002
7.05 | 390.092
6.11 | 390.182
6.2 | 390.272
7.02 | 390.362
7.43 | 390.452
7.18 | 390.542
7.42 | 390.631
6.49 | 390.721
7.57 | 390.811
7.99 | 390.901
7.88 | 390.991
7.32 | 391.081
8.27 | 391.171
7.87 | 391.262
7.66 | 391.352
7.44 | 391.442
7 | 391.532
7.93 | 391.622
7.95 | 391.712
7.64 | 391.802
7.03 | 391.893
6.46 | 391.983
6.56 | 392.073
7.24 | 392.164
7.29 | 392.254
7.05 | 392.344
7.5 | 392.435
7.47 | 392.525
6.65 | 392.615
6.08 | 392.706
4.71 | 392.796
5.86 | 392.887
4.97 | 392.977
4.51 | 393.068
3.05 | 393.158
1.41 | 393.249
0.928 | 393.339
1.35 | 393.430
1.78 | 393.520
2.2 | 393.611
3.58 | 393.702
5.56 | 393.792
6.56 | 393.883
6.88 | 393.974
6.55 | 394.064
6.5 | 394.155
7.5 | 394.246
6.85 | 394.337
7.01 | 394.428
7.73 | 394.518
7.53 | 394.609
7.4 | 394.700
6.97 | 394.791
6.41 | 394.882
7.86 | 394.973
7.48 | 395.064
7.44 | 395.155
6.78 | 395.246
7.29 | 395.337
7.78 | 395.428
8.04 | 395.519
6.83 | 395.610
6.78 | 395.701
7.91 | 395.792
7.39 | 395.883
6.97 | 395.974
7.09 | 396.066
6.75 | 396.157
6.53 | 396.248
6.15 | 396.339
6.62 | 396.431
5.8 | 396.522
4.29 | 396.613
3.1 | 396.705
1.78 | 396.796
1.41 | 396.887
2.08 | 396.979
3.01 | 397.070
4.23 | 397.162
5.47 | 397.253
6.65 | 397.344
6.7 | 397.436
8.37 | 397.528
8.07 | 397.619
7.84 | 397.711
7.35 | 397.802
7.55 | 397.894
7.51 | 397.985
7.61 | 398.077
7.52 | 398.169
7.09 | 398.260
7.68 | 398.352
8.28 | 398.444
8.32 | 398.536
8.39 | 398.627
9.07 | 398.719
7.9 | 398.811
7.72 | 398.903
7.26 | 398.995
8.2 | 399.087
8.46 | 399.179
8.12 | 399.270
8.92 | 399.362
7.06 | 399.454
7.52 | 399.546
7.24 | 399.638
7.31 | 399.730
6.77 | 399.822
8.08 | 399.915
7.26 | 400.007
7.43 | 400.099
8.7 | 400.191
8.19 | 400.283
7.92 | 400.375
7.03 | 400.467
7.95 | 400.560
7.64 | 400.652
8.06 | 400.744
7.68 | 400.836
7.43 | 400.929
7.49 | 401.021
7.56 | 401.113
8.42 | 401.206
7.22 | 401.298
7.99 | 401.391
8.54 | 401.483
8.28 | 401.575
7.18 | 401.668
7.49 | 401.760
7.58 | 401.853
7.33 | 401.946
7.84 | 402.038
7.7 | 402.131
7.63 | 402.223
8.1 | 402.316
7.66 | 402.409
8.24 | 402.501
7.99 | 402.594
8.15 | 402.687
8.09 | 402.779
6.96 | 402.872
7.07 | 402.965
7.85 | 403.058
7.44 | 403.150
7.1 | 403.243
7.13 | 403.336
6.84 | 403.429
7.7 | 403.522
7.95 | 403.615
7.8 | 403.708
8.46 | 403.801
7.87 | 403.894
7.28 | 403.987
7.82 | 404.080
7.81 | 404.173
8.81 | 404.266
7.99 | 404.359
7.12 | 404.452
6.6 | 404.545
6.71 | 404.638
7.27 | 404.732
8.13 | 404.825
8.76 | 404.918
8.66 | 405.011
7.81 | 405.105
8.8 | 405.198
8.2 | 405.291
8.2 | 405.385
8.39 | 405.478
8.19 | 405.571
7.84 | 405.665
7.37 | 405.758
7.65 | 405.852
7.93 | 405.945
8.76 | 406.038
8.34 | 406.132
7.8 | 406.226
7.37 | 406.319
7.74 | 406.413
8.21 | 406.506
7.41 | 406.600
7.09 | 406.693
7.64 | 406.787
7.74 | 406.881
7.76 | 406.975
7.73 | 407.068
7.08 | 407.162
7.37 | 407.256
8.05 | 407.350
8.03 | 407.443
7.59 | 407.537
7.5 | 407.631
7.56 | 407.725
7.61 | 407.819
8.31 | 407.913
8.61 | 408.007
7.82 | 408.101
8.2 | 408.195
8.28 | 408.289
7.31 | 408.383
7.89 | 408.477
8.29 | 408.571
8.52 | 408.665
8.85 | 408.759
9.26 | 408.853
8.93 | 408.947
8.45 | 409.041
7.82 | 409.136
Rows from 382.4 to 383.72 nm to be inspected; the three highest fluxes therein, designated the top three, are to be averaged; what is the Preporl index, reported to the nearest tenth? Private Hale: 7.1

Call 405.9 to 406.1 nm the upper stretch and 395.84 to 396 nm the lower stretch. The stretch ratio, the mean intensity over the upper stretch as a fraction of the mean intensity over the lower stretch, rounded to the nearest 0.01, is 1.16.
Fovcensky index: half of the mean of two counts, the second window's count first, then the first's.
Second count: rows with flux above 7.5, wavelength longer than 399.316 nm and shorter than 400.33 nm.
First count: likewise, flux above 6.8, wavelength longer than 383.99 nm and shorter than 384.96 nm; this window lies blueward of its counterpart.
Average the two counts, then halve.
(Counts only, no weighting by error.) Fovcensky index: 3.5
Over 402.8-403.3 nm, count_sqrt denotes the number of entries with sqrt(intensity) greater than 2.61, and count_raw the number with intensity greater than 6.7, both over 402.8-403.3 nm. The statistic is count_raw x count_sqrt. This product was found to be 25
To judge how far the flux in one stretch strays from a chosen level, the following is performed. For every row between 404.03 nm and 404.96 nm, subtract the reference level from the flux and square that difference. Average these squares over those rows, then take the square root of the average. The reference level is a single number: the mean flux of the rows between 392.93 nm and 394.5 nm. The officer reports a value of 3.2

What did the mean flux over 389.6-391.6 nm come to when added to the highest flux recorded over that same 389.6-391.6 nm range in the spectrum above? 15.5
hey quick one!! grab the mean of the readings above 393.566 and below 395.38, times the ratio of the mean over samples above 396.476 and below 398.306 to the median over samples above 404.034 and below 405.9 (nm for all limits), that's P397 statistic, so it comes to 4.7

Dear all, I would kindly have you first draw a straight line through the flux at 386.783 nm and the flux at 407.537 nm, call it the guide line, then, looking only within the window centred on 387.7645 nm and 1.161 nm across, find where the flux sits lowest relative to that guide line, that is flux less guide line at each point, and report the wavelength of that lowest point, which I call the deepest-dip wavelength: 387.853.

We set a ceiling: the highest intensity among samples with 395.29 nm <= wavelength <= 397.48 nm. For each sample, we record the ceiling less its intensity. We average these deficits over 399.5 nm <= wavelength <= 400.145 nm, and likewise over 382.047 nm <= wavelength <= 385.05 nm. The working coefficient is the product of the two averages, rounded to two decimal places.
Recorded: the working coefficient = 1.10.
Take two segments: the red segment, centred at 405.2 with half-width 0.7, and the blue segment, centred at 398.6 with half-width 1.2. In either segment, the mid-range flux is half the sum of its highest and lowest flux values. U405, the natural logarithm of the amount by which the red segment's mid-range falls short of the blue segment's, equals -1.7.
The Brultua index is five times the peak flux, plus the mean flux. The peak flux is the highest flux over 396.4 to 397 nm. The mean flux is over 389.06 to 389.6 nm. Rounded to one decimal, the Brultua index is 39.8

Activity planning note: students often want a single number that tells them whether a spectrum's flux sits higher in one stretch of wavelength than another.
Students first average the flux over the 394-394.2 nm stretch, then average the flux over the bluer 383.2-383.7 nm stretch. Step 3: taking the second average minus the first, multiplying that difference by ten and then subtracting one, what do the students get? -11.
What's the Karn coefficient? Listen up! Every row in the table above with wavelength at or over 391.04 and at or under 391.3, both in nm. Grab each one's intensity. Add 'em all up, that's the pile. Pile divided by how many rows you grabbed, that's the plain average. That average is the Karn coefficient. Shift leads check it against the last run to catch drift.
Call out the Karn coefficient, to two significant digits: 7.8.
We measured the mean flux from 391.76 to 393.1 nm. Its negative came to -6.5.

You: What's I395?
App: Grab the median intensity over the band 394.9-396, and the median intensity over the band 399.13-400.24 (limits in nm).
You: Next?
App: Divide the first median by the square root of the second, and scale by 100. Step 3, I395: 271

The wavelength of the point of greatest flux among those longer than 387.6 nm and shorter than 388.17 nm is 388.121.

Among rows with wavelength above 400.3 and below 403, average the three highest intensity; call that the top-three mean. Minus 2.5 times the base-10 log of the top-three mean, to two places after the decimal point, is -2.31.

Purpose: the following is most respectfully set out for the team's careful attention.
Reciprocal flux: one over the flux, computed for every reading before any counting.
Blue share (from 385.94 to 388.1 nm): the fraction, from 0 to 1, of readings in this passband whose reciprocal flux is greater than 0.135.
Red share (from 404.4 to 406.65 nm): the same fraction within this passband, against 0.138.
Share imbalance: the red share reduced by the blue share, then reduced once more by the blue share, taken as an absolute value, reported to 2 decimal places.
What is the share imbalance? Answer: 1.29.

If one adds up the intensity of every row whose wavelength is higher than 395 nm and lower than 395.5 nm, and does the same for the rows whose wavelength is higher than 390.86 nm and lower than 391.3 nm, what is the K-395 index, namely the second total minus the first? 2.6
